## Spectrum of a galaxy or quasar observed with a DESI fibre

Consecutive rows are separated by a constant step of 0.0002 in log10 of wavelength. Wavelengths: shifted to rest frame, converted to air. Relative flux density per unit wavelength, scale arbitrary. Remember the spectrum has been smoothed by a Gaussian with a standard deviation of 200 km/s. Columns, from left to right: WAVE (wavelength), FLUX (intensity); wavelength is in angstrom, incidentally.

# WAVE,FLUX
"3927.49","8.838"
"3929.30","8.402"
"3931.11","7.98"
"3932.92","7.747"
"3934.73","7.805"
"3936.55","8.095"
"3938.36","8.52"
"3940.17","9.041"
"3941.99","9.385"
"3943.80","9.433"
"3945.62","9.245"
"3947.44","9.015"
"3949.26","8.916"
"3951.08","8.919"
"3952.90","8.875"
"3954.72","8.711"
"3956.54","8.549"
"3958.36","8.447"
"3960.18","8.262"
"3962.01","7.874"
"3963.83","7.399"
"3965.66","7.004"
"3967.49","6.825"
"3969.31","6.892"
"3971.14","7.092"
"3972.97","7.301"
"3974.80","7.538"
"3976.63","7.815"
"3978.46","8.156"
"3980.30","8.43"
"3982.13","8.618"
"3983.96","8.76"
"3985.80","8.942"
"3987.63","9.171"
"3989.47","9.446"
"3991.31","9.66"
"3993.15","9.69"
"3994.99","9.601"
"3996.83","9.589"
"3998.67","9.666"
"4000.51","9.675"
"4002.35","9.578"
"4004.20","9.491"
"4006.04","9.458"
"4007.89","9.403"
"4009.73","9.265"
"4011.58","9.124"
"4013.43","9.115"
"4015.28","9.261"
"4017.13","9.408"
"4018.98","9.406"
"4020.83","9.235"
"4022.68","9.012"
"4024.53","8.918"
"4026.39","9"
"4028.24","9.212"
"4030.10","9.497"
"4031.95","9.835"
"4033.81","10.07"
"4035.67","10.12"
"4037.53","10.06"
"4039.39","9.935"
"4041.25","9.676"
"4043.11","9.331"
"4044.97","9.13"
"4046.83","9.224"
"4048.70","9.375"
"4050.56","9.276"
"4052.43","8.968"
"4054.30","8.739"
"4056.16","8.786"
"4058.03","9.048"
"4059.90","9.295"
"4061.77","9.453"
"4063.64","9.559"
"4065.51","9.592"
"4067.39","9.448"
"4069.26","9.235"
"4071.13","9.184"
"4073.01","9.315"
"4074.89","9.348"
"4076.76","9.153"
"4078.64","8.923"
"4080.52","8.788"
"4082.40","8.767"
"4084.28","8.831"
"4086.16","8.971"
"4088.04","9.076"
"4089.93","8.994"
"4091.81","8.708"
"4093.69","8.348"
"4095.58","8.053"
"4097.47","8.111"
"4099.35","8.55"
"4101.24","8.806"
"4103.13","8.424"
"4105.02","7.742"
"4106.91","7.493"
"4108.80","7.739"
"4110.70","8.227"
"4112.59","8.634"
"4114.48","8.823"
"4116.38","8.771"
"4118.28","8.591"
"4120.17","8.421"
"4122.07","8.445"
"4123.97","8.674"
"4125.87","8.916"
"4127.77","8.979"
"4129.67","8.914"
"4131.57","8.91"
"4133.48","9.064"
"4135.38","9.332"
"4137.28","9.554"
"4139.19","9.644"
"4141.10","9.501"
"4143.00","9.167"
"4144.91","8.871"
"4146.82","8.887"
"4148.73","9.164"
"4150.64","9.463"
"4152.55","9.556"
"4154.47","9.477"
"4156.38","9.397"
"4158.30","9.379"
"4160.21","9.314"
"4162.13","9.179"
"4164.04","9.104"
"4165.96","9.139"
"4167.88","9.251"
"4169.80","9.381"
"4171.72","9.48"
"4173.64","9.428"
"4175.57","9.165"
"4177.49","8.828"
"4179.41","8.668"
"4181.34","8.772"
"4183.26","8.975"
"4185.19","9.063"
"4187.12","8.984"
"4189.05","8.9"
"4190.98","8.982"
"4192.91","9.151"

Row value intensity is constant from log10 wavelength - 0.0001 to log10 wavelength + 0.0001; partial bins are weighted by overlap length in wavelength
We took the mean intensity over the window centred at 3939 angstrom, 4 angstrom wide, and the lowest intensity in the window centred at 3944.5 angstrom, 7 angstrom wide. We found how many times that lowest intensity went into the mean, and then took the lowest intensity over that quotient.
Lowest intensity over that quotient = 9.3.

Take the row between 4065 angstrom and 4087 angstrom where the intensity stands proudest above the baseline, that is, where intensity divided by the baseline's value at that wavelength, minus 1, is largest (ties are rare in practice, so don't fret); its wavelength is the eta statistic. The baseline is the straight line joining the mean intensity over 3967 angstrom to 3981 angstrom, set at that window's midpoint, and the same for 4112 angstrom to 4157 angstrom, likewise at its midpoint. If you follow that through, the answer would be 4065.51 angstrom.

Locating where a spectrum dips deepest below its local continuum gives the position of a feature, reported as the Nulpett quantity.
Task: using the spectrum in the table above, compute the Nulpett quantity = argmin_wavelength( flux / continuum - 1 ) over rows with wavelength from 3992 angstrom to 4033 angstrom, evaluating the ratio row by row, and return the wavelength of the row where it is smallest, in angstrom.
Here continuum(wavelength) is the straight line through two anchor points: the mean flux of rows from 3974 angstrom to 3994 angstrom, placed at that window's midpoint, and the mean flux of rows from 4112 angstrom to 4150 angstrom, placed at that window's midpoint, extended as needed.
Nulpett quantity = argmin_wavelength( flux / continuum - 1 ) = 4024.53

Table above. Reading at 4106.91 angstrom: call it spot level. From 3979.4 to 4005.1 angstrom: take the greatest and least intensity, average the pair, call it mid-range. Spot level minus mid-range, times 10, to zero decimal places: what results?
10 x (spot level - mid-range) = -16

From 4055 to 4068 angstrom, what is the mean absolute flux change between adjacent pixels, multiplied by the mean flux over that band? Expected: 1.5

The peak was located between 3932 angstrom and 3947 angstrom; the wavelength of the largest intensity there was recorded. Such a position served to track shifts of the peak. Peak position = 3943.80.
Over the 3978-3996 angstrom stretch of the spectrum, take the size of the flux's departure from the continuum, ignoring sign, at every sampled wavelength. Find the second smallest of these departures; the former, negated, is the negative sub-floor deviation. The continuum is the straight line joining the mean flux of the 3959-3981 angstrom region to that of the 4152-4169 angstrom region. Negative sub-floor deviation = -0.79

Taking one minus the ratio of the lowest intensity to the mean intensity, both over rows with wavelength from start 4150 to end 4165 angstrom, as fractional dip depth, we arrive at 0.03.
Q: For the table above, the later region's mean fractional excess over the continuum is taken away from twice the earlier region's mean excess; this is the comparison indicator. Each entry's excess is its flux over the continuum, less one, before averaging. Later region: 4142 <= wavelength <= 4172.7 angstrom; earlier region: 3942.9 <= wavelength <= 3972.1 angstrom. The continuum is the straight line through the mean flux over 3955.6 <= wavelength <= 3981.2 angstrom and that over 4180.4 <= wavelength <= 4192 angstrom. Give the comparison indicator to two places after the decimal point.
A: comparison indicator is 0.10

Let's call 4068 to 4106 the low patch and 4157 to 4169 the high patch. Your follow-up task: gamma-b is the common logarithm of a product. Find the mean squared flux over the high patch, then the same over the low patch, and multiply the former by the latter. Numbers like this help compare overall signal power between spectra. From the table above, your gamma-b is 3.82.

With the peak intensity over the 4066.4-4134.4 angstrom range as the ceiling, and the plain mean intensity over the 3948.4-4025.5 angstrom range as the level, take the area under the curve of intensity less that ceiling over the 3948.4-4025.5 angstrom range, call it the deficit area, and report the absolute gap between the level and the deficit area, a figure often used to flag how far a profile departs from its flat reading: 64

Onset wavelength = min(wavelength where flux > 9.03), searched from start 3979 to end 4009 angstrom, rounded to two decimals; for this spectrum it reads 3987.63 angstrom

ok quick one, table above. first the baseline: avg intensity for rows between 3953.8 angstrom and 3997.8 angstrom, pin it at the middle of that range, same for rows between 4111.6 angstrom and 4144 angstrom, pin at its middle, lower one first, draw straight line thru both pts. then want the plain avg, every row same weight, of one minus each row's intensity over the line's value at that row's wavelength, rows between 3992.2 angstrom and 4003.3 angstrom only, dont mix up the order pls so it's -0.14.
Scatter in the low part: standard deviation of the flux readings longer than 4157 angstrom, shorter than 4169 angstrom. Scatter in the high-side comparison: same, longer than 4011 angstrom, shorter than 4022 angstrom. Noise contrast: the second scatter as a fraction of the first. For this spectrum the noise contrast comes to 1.2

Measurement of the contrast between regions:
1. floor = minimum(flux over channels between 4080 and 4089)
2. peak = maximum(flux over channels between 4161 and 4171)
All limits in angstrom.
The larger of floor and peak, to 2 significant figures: 9.4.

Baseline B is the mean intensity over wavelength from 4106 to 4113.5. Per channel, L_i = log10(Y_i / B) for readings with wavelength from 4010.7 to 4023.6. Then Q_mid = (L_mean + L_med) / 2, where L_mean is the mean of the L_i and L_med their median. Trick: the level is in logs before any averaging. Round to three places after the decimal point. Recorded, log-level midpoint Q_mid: 0.061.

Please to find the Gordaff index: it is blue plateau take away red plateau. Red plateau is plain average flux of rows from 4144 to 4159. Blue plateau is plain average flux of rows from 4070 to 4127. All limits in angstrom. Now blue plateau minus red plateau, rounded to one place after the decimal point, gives -0.6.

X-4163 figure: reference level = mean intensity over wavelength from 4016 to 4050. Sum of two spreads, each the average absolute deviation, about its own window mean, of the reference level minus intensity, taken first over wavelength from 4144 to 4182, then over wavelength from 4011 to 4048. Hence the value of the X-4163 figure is 0.54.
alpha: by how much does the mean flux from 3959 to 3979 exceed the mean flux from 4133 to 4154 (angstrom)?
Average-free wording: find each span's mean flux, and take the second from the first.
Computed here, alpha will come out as -1.8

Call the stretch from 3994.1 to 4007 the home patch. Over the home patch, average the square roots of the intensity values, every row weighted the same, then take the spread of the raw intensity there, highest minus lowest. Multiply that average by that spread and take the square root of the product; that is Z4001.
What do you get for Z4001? 0.82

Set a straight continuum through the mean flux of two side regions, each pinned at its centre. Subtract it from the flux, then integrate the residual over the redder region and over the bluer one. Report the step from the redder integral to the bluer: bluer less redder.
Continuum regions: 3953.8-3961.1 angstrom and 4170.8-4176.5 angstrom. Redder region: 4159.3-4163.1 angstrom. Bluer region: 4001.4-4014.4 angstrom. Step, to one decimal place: 8.7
